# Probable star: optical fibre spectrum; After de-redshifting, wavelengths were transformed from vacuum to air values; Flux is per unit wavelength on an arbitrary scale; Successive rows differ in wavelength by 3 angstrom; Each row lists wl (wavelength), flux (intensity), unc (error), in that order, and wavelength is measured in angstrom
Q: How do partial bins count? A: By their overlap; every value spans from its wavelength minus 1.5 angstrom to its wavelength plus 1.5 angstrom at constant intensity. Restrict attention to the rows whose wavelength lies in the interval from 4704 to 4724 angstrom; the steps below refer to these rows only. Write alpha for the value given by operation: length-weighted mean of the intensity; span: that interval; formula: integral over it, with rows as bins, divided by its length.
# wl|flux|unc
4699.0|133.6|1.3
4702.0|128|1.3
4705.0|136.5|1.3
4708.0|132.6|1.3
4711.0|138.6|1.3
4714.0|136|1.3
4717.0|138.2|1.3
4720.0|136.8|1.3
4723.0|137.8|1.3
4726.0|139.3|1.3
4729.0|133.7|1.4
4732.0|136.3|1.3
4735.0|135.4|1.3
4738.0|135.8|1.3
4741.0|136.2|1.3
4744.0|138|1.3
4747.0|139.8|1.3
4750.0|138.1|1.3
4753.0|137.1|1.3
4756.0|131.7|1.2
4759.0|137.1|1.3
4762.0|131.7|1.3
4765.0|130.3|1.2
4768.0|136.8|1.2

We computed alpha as 136.6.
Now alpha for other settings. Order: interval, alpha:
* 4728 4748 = 136.4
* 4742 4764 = 136.1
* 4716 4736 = 136.8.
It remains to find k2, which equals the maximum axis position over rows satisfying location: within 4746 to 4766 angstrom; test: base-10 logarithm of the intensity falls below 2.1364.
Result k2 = 4765.0 angstrom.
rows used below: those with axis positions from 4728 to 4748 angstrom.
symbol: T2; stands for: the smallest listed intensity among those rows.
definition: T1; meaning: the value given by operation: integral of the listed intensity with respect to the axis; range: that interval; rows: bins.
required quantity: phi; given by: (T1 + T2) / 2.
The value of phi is 1431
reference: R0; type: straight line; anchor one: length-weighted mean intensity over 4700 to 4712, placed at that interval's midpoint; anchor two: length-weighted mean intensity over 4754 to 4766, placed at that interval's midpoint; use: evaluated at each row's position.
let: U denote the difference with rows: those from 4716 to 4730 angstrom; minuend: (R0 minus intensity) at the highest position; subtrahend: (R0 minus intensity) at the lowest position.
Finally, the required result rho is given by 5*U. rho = 22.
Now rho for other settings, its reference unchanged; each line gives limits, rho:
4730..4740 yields 2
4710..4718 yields 2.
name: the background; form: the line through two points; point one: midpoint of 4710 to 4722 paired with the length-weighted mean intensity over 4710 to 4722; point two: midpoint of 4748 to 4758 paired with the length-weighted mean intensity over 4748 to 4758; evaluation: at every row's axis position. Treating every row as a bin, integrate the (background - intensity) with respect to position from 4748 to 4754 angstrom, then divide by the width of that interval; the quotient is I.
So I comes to -1.8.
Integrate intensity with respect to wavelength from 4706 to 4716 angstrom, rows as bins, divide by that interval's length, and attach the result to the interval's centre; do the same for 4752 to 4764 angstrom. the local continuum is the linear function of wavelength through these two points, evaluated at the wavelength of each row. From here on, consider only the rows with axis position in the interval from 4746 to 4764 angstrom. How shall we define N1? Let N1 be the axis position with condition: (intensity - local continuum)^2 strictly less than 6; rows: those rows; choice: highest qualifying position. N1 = 4762.0 angstrom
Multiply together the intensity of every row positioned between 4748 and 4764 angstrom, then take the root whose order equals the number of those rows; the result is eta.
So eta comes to 135.1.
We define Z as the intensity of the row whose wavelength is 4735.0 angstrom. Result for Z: 135.4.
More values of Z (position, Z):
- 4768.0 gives 136.8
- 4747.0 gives 139.8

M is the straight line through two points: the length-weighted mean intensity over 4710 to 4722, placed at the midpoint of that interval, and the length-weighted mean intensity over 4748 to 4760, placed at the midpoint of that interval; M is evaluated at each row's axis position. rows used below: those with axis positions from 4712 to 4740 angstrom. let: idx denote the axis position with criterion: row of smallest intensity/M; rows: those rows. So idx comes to 4729.0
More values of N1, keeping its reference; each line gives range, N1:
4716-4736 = 4735.0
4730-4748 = 4741.0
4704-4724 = 4723.0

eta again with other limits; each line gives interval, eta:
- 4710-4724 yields 137.5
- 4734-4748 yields 137.0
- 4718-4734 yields 136.8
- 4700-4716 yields 134.3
